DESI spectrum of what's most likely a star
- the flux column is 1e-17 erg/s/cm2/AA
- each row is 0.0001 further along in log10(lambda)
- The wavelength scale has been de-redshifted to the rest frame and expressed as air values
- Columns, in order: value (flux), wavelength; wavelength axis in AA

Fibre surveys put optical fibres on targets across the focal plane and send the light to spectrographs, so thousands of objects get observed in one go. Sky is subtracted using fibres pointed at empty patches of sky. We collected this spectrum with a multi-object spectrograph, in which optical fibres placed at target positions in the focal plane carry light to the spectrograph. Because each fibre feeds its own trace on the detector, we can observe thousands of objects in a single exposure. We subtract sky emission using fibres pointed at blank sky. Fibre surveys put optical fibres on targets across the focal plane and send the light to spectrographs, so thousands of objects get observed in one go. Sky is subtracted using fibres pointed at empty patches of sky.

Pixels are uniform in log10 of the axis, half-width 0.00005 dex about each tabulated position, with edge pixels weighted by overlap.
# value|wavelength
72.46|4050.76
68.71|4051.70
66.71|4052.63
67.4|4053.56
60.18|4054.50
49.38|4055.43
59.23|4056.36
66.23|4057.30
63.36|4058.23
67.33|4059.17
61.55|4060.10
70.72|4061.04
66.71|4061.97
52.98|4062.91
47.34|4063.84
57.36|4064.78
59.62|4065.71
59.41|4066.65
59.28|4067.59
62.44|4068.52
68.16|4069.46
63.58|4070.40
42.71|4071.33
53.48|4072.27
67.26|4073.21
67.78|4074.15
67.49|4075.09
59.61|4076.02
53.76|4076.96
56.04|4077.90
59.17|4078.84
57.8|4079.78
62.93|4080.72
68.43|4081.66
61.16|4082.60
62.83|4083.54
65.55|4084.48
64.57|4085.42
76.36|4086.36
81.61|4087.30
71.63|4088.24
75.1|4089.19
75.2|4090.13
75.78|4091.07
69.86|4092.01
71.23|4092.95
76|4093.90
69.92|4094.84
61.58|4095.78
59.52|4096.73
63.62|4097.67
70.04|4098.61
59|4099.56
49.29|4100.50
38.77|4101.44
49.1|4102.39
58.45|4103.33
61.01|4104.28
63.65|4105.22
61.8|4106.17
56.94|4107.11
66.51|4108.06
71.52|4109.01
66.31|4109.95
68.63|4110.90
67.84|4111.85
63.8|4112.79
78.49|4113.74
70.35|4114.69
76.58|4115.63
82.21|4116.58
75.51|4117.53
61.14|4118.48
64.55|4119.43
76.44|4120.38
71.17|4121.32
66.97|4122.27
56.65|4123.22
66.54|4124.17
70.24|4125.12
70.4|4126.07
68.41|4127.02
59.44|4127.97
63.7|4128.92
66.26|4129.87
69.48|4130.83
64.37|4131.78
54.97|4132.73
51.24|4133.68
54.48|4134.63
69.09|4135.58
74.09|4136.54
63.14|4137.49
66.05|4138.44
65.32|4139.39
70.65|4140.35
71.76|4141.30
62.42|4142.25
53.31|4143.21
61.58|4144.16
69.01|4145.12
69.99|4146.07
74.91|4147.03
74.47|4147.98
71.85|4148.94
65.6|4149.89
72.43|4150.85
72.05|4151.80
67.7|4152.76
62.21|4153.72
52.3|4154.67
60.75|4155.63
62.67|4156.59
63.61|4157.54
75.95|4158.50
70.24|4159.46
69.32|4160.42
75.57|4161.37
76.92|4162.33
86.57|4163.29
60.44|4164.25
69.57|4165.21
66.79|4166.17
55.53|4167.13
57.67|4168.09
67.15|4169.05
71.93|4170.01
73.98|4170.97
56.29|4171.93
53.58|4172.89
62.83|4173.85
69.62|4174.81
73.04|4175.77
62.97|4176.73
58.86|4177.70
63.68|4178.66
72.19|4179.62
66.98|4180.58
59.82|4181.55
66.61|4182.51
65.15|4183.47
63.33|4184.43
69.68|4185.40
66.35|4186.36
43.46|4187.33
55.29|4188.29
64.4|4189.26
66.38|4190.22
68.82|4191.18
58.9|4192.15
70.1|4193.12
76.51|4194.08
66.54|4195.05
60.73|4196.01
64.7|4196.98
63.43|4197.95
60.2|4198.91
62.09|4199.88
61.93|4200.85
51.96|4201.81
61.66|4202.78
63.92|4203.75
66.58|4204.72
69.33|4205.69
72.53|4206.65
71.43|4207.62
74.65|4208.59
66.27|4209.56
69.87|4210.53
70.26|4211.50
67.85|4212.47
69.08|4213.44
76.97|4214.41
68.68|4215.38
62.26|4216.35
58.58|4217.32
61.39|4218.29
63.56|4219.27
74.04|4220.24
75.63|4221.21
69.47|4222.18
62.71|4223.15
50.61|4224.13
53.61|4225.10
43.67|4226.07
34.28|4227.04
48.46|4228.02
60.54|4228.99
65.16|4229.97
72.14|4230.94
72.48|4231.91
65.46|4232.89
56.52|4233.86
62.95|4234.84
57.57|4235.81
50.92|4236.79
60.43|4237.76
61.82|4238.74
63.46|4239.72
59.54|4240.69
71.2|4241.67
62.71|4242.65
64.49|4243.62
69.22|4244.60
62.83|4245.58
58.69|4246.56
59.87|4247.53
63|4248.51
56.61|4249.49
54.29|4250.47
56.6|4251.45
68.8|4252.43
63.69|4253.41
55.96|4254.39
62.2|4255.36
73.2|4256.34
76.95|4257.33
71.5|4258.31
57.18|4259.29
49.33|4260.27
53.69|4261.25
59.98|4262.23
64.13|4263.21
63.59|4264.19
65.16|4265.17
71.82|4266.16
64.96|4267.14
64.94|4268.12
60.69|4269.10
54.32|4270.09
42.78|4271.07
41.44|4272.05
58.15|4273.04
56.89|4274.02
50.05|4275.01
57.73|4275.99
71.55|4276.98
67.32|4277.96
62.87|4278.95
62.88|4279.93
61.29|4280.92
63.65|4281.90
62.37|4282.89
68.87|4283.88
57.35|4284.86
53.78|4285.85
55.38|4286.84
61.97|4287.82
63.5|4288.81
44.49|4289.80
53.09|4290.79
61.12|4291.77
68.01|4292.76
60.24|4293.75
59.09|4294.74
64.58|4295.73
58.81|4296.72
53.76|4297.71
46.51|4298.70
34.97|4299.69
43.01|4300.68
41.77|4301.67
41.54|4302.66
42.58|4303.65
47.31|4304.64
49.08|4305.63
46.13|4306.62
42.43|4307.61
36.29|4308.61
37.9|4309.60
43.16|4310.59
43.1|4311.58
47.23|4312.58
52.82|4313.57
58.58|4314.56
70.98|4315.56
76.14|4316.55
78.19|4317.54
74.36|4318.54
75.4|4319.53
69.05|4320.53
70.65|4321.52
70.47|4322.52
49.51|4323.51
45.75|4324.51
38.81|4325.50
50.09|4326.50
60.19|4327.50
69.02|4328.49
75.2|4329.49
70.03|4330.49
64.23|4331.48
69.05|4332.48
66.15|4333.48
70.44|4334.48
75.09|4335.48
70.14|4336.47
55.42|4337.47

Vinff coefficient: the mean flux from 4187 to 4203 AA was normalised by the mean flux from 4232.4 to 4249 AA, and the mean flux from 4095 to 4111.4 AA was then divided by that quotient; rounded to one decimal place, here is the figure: 60.0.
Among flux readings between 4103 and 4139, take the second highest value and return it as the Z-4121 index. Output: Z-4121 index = 78.49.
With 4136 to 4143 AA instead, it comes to 71.76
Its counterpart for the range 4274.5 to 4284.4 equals 68.87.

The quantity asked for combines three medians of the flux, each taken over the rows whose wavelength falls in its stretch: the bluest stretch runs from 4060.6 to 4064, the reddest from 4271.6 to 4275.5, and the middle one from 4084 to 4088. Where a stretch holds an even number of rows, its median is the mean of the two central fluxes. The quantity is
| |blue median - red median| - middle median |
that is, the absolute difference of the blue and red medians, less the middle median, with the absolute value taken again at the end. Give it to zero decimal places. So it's 65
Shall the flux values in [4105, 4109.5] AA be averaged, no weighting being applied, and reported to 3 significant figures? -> 64.1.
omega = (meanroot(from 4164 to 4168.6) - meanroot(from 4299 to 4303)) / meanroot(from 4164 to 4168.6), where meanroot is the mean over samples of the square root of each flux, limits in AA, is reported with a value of 0.19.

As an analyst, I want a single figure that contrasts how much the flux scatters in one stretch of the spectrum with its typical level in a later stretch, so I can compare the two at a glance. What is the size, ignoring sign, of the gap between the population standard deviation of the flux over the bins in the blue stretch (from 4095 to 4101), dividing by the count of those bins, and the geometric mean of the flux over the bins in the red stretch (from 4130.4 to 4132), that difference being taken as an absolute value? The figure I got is 61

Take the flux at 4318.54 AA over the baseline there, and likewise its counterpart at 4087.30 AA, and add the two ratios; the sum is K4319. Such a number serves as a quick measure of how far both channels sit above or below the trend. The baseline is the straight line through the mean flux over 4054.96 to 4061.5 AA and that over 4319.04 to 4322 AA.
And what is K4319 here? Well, 2.32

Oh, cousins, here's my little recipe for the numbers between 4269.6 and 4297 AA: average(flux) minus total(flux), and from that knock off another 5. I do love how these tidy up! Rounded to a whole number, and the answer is -1590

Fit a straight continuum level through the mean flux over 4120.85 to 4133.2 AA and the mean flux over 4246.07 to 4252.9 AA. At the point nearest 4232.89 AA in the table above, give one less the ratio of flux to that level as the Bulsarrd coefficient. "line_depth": -0.08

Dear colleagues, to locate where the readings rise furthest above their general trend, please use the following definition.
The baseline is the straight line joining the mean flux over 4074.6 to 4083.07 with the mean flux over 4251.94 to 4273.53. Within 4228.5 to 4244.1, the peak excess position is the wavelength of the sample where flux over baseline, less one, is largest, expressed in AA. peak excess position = 4231.91 AA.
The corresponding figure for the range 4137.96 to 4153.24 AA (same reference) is 4147.03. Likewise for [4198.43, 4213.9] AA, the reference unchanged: 4208.59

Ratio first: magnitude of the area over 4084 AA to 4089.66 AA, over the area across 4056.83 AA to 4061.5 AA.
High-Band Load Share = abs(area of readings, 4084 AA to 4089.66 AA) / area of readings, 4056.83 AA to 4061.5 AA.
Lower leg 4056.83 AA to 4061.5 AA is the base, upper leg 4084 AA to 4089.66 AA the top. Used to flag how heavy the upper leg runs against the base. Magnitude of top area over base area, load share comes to 1.3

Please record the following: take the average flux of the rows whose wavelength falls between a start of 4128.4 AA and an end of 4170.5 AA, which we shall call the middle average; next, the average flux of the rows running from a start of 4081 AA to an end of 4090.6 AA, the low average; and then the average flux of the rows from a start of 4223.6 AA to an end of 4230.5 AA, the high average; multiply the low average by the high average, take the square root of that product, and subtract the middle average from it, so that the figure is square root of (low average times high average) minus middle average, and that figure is -7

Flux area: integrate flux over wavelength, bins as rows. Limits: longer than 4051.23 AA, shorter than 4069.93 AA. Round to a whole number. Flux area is 1154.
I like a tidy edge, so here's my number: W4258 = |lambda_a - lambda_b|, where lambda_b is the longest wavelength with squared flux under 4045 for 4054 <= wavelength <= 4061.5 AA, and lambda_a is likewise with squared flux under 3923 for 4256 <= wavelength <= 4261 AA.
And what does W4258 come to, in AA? 200.2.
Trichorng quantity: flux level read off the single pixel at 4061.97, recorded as 66.71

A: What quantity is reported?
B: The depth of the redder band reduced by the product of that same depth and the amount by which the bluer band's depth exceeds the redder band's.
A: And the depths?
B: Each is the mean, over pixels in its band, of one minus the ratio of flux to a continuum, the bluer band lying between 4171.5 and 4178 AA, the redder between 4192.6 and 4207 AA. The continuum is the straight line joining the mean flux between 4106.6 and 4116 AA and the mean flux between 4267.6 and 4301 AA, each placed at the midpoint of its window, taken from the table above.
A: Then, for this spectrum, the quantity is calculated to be -0.03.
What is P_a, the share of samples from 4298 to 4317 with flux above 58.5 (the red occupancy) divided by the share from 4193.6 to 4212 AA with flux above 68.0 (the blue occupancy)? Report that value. 0.4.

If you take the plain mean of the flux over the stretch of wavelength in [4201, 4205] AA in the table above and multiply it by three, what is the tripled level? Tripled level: 183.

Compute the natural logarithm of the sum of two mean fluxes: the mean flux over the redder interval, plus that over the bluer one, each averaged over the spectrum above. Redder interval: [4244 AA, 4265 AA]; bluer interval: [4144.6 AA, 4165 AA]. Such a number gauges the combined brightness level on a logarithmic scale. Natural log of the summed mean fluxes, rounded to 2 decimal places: 4.88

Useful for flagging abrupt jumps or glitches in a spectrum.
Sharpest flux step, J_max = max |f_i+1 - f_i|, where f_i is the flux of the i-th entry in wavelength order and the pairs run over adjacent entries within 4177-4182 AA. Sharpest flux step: 8.5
